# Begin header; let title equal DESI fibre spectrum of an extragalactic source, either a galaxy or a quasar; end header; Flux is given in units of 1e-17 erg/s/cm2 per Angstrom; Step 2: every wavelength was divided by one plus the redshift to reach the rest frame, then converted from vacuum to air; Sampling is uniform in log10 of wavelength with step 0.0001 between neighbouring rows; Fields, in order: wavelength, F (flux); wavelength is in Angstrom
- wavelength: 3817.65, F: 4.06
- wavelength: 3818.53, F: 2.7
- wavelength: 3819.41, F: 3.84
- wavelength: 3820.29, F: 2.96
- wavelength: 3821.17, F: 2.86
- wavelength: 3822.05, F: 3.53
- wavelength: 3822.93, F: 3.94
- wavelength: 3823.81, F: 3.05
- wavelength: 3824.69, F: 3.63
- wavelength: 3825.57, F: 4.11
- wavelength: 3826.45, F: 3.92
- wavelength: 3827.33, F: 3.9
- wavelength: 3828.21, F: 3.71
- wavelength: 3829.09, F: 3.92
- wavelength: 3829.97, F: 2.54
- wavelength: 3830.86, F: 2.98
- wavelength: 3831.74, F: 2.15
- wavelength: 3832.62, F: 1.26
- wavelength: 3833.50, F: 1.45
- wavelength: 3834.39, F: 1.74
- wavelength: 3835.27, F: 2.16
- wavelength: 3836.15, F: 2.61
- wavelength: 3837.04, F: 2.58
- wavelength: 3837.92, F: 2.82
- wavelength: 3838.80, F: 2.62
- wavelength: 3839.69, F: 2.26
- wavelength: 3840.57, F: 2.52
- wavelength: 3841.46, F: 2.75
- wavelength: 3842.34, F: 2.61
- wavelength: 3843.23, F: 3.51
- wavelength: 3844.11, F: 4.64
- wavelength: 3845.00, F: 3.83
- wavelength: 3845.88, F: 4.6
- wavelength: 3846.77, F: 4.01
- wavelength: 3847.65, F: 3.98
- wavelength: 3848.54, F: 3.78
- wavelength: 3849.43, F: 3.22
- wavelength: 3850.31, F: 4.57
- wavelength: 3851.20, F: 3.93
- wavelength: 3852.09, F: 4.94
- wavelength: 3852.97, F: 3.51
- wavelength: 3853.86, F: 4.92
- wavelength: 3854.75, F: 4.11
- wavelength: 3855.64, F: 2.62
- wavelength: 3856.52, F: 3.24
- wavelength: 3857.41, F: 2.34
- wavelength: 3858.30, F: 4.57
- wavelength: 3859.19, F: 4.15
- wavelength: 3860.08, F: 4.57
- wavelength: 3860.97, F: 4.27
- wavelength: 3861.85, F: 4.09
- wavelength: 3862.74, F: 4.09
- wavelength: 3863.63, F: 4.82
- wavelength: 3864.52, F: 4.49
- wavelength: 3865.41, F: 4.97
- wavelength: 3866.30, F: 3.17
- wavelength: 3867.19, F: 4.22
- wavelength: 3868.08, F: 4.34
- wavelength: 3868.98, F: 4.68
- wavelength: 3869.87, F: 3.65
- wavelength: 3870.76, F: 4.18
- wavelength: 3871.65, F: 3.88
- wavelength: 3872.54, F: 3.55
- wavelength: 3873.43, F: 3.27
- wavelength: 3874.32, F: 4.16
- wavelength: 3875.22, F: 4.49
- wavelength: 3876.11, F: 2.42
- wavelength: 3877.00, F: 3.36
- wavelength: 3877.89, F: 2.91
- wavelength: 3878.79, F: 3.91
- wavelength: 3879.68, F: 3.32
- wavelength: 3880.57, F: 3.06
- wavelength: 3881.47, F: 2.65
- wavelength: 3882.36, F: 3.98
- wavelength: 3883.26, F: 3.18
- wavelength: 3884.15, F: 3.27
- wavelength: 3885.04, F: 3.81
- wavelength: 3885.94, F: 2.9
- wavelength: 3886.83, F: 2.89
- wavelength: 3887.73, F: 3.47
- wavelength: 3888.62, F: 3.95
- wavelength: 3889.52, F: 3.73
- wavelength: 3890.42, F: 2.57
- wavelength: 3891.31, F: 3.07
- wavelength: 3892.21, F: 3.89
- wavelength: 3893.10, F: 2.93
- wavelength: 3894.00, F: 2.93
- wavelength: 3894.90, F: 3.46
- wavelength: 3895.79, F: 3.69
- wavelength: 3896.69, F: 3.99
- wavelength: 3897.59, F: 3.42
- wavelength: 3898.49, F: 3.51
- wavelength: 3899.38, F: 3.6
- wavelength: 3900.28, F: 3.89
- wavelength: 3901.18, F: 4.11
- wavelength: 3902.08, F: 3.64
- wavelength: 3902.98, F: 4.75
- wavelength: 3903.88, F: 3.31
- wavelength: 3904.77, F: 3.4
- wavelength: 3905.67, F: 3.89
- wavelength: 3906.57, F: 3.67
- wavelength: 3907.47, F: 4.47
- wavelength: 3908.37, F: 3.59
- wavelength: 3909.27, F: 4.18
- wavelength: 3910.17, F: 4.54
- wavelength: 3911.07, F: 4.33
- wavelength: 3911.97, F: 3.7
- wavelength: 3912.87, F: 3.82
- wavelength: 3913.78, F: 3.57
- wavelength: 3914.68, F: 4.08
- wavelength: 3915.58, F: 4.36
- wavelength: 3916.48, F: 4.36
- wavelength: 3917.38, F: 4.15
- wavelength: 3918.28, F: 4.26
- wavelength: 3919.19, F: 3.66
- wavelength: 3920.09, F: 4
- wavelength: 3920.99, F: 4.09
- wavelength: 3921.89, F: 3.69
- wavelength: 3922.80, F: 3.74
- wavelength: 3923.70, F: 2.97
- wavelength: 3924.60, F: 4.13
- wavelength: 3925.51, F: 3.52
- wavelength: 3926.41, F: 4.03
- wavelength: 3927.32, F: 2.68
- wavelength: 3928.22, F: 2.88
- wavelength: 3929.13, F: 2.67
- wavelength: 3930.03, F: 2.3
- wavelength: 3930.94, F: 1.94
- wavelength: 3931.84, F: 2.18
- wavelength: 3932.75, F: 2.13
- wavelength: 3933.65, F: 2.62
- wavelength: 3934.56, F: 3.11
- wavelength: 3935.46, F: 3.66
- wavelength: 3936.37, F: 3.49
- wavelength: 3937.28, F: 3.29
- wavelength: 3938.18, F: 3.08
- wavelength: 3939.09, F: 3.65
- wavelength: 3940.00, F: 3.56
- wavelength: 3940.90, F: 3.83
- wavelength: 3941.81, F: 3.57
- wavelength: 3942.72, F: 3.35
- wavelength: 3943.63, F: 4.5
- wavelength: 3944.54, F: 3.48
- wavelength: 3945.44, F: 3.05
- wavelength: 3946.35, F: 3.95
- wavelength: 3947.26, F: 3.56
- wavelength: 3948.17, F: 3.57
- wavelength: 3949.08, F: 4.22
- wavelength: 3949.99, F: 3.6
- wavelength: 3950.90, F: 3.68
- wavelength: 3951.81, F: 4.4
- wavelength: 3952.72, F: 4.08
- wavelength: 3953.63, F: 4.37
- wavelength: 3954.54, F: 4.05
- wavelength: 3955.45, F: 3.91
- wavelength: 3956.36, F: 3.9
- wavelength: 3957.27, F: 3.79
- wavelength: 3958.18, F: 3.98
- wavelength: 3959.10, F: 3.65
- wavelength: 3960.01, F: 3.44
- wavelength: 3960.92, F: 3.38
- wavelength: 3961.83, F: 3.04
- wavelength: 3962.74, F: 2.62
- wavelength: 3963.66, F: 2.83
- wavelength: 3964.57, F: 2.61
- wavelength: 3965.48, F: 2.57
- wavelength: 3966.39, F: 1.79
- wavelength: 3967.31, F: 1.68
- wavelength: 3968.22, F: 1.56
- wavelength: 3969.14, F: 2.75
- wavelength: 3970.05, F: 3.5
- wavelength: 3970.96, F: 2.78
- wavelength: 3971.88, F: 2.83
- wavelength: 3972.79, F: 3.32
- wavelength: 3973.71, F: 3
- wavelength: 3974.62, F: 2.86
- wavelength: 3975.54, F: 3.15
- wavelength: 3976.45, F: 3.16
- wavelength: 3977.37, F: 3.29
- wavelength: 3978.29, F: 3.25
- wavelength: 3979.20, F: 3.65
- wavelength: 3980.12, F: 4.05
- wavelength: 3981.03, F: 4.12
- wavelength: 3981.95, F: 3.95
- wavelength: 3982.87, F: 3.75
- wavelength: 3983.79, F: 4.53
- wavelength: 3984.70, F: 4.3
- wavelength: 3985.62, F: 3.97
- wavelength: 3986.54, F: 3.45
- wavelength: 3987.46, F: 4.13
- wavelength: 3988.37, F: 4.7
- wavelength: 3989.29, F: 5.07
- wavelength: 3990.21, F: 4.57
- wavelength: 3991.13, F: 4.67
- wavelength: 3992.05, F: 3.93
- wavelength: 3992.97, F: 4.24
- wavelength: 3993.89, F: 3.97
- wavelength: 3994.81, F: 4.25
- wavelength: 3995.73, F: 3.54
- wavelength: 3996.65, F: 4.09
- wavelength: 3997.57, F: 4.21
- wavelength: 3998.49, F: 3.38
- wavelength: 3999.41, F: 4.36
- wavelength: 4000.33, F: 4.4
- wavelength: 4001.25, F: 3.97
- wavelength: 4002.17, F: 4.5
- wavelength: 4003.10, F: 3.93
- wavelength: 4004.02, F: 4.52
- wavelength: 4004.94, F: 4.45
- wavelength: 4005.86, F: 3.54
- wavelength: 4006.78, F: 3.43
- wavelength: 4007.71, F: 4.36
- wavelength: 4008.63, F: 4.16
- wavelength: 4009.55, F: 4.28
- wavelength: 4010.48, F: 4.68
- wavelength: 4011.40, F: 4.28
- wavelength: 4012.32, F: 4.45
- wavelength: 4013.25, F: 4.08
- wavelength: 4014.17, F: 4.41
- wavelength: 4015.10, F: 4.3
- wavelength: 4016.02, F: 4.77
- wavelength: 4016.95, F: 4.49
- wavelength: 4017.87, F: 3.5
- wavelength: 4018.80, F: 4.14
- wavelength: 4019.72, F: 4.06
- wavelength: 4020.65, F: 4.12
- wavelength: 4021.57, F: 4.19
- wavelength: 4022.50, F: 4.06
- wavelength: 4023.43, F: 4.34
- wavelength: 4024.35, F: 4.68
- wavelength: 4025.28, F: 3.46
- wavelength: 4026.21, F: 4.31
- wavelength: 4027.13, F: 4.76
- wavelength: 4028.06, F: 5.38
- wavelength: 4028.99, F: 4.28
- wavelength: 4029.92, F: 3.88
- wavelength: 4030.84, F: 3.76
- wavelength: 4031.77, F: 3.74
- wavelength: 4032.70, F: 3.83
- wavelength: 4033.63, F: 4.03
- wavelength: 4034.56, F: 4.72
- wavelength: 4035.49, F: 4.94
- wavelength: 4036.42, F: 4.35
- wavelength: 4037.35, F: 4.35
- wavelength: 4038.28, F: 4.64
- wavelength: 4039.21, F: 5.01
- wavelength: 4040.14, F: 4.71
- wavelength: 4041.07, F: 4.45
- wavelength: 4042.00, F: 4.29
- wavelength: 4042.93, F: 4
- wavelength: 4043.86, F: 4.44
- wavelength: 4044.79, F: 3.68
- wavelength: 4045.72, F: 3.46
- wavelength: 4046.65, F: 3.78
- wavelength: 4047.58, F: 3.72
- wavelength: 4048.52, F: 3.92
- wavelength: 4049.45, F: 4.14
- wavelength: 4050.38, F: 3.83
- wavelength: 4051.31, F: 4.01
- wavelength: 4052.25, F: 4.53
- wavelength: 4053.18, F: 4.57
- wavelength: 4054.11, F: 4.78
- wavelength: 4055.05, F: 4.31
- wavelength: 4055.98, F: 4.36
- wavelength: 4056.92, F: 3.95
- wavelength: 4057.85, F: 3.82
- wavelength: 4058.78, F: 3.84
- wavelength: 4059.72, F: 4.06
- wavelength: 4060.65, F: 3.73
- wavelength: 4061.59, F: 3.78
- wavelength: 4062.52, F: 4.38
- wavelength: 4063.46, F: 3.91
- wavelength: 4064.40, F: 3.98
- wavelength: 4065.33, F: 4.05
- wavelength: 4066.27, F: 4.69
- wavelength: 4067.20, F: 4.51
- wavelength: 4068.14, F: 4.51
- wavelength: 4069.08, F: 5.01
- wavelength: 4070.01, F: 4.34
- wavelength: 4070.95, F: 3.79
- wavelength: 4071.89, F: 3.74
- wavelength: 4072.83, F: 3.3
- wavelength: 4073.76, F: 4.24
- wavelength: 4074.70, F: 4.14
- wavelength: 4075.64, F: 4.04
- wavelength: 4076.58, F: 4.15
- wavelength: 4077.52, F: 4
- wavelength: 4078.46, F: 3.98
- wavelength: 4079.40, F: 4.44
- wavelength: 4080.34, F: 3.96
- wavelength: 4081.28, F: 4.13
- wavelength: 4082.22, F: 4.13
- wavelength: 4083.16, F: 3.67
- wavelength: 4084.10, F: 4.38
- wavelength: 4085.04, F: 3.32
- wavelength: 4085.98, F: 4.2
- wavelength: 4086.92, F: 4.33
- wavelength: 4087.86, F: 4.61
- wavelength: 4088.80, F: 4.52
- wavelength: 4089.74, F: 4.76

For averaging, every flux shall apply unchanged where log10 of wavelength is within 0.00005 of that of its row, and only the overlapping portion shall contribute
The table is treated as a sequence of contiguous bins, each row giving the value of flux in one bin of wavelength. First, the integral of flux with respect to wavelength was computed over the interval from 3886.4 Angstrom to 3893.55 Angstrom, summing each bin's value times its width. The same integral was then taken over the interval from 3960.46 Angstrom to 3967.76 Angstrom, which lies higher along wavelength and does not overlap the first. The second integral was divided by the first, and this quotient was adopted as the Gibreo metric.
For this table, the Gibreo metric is 0.79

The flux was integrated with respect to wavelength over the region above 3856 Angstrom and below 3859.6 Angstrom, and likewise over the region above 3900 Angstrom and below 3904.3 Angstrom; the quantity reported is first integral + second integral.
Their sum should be 30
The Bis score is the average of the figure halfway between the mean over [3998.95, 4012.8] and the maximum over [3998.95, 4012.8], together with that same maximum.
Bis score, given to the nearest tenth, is 4.6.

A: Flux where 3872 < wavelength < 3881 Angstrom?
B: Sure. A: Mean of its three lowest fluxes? 2.8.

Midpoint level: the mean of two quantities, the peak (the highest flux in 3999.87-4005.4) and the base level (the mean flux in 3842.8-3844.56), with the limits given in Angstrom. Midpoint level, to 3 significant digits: 4.30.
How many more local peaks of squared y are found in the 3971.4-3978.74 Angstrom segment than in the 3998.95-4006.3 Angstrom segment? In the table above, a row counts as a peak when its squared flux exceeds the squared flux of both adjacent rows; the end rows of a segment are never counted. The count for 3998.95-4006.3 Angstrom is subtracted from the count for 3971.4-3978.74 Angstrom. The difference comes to -1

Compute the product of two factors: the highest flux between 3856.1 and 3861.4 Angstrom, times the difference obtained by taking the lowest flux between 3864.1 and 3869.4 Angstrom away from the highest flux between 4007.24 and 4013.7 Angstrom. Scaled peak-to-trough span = 6.9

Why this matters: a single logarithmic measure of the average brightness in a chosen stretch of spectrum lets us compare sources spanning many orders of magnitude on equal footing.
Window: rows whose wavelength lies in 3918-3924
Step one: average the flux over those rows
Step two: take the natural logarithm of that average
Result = 1.33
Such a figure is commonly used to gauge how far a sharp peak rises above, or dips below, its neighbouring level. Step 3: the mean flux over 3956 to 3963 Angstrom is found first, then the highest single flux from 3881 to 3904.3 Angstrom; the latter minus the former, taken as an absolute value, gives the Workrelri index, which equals 1.3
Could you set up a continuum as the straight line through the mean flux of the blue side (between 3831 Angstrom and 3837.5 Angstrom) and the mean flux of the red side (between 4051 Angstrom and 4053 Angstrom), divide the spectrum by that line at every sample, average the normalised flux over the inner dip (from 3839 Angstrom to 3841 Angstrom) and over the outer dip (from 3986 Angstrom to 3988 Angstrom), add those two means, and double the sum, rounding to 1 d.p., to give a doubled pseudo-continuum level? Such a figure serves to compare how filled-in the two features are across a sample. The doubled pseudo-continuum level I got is 4.4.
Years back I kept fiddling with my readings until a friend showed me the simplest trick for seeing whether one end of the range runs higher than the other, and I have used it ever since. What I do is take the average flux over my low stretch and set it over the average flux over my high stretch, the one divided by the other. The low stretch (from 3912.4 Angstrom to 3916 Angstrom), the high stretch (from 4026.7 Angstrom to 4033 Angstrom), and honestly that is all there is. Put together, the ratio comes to 0.93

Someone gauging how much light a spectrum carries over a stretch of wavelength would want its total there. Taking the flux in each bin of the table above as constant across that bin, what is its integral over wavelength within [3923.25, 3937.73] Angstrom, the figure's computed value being 43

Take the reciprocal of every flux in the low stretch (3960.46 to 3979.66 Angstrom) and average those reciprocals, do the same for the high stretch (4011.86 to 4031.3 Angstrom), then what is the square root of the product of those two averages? 0.30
